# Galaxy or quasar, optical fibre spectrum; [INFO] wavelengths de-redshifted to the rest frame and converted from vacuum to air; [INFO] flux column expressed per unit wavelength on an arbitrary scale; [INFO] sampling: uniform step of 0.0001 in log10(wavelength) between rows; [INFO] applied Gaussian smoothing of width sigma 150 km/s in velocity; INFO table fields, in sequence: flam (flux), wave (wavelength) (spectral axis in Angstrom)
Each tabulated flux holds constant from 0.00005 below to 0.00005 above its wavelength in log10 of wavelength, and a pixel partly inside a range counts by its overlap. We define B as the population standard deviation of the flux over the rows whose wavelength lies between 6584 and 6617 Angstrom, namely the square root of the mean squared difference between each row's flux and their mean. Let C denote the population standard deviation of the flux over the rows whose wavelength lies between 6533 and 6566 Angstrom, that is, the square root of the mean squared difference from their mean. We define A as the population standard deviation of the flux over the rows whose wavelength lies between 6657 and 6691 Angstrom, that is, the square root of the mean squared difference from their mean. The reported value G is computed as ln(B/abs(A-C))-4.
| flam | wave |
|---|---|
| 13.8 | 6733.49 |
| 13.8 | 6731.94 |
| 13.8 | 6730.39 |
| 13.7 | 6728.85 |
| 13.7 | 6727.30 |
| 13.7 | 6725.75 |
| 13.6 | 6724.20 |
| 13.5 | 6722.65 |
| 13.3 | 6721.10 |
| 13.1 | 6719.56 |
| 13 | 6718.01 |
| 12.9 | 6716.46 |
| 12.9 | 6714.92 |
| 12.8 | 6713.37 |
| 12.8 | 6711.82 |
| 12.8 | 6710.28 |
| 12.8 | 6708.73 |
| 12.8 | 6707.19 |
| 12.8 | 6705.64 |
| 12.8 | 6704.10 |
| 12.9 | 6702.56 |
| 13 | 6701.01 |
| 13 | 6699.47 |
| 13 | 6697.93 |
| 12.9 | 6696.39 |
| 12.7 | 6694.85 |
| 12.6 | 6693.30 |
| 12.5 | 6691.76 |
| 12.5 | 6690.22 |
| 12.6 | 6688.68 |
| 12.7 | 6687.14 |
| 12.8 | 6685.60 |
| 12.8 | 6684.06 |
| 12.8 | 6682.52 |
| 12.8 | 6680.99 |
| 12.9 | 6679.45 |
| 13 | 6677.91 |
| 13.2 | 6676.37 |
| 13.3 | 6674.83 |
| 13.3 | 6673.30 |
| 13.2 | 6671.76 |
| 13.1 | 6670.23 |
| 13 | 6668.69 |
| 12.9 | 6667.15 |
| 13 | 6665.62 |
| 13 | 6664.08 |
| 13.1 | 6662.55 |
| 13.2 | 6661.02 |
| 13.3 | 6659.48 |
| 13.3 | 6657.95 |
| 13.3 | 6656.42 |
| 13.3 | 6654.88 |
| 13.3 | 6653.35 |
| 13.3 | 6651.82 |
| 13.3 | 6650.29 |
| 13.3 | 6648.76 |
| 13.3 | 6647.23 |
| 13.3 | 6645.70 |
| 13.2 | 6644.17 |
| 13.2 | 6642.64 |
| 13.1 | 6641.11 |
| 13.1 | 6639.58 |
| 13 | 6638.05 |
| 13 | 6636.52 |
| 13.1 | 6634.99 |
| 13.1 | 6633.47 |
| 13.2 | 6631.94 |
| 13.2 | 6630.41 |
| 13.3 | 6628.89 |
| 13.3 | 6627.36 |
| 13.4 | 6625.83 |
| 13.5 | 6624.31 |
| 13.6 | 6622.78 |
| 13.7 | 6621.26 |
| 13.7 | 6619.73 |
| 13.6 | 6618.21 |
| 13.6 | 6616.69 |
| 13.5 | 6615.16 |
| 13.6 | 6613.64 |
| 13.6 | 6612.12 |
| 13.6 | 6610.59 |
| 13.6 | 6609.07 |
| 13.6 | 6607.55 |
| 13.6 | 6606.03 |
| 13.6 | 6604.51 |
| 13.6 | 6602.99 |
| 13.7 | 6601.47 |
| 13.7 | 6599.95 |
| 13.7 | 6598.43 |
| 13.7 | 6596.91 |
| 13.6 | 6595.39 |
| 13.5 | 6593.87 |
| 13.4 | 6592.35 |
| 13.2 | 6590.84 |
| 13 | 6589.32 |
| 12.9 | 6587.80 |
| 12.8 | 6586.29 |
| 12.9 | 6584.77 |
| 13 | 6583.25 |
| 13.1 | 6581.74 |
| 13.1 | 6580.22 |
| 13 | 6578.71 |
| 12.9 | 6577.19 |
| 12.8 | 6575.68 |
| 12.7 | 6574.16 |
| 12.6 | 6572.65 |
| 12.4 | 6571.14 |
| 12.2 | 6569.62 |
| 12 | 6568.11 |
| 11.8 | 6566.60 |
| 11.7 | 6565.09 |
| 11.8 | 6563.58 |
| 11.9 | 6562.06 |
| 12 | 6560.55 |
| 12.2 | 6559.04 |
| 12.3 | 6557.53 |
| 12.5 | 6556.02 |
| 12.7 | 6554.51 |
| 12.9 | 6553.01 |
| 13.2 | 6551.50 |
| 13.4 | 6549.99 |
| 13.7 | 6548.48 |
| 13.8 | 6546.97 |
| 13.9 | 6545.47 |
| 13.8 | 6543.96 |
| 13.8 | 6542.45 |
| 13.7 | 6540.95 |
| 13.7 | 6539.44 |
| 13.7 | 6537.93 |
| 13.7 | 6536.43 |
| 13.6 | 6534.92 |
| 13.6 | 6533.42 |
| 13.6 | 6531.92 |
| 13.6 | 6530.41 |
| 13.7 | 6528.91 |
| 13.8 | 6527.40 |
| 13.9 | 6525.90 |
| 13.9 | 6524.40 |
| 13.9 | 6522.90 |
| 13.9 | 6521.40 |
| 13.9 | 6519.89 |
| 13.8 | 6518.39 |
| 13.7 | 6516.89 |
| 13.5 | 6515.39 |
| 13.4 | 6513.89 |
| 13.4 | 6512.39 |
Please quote -4.6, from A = 0.23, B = 0.284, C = 0.76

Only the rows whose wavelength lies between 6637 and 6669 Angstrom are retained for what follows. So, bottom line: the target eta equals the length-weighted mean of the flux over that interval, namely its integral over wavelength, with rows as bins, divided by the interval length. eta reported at 13.2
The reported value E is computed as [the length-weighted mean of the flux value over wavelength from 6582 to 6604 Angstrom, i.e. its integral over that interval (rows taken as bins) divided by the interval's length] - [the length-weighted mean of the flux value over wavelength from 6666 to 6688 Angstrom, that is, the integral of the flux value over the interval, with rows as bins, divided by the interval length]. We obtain 0.3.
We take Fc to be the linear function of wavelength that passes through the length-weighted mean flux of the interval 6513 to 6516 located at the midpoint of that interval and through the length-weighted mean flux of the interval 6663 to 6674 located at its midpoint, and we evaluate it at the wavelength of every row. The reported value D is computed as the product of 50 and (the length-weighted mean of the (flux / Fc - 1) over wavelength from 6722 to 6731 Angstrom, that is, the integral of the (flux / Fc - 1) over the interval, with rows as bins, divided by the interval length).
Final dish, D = 2.9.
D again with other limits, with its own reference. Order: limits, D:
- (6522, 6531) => 1.5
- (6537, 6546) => 1.4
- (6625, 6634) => 0.4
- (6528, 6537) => 0.9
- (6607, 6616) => 1.4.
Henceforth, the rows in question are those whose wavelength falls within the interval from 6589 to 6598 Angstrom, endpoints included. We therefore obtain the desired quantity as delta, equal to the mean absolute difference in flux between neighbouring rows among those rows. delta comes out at 0.14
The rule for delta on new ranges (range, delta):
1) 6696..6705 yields 0.06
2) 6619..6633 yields 0.06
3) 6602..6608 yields 0.00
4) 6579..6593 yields 0.11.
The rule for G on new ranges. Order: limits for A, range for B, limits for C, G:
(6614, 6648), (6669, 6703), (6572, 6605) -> -3.5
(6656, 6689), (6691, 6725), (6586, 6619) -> -2.3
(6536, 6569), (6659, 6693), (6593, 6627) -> -5.1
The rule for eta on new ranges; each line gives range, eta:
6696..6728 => 13.1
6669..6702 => 12.9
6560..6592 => 12.6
